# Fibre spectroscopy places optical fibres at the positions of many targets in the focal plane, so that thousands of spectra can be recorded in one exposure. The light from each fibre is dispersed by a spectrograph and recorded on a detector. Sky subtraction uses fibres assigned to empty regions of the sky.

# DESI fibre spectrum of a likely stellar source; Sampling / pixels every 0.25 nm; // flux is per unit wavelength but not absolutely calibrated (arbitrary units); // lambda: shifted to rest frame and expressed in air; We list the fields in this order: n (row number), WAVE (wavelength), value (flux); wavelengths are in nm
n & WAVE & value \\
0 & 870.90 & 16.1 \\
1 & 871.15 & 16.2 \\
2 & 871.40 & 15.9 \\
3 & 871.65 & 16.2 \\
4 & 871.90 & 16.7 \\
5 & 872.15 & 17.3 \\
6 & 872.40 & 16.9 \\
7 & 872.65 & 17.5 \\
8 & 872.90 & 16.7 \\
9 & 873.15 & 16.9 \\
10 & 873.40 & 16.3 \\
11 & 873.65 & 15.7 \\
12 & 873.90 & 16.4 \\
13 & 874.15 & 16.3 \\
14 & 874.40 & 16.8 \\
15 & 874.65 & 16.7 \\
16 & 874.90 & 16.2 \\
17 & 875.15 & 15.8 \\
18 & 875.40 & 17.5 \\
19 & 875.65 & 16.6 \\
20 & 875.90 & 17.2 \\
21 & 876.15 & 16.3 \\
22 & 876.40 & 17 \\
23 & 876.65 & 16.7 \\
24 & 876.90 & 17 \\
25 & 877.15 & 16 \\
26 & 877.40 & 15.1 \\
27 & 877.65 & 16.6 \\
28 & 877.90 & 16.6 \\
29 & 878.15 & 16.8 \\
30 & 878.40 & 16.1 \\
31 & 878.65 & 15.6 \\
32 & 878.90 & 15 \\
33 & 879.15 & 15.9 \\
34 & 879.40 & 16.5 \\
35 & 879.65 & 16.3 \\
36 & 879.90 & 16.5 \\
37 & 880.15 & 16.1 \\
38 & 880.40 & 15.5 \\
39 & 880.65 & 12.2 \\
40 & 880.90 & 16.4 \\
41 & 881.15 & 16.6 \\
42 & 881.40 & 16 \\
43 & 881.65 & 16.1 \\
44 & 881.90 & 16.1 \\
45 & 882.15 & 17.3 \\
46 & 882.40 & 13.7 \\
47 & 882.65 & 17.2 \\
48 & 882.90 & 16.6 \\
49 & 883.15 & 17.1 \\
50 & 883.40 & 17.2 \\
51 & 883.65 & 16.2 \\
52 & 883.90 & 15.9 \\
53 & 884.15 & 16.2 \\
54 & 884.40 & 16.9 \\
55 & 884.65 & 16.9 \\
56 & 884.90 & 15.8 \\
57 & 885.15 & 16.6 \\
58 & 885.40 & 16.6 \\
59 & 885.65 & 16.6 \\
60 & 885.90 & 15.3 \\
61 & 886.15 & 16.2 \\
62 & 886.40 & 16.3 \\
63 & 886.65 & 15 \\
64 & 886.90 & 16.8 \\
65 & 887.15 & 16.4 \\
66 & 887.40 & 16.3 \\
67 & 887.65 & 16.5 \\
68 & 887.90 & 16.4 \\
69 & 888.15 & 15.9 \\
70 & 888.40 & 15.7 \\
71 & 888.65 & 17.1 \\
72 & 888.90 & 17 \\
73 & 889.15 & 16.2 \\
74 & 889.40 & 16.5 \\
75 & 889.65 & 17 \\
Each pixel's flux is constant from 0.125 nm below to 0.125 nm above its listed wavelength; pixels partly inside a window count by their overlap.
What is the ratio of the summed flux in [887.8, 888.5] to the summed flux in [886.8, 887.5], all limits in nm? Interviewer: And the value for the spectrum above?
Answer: 0.97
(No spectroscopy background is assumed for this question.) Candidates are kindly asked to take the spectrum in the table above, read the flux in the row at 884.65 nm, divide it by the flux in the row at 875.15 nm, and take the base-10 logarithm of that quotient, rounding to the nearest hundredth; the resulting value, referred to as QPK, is 0.03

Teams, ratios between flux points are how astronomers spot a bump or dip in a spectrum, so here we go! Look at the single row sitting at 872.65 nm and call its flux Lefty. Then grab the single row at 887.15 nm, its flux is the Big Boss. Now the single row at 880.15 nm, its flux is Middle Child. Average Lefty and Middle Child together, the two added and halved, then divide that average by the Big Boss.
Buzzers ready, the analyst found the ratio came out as 1.02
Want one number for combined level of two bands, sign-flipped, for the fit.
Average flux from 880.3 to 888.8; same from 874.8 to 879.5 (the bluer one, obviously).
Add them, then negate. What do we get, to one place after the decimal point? -32.5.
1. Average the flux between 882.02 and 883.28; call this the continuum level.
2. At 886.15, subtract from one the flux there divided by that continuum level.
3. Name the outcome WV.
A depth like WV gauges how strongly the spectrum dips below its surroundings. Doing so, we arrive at 0.011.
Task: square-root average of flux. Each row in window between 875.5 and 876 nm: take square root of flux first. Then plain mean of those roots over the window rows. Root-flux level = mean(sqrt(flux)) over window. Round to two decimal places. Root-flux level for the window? 4.11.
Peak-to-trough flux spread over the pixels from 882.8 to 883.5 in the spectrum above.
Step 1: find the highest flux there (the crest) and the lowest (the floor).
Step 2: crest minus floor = 0.6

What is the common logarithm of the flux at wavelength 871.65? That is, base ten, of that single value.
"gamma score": 1.21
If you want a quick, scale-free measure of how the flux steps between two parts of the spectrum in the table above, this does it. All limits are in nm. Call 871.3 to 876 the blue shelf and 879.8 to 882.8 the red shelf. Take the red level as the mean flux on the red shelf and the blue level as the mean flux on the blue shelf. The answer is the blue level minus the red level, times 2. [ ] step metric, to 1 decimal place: 1.6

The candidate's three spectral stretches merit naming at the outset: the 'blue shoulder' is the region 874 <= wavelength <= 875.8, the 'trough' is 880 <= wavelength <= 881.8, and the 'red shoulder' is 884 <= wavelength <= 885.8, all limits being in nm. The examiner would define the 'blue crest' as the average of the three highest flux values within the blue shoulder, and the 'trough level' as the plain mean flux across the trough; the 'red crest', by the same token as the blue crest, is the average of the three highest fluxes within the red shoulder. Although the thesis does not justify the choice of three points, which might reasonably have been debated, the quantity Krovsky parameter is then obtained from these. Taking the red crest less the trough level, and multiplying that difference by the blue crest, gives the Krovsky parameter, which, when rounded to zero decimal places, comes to 21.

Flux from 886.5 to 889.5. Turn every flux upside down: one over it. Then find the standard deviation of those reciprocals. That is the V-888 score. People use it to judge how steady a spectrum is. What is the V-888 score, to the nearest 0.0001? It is 0.0022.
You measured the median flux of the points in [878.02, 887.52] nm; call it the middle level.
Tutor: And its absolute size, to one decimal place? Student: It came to 16.3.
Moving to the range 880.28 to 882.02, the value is 16.1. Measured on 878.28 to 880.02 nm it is 16.1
